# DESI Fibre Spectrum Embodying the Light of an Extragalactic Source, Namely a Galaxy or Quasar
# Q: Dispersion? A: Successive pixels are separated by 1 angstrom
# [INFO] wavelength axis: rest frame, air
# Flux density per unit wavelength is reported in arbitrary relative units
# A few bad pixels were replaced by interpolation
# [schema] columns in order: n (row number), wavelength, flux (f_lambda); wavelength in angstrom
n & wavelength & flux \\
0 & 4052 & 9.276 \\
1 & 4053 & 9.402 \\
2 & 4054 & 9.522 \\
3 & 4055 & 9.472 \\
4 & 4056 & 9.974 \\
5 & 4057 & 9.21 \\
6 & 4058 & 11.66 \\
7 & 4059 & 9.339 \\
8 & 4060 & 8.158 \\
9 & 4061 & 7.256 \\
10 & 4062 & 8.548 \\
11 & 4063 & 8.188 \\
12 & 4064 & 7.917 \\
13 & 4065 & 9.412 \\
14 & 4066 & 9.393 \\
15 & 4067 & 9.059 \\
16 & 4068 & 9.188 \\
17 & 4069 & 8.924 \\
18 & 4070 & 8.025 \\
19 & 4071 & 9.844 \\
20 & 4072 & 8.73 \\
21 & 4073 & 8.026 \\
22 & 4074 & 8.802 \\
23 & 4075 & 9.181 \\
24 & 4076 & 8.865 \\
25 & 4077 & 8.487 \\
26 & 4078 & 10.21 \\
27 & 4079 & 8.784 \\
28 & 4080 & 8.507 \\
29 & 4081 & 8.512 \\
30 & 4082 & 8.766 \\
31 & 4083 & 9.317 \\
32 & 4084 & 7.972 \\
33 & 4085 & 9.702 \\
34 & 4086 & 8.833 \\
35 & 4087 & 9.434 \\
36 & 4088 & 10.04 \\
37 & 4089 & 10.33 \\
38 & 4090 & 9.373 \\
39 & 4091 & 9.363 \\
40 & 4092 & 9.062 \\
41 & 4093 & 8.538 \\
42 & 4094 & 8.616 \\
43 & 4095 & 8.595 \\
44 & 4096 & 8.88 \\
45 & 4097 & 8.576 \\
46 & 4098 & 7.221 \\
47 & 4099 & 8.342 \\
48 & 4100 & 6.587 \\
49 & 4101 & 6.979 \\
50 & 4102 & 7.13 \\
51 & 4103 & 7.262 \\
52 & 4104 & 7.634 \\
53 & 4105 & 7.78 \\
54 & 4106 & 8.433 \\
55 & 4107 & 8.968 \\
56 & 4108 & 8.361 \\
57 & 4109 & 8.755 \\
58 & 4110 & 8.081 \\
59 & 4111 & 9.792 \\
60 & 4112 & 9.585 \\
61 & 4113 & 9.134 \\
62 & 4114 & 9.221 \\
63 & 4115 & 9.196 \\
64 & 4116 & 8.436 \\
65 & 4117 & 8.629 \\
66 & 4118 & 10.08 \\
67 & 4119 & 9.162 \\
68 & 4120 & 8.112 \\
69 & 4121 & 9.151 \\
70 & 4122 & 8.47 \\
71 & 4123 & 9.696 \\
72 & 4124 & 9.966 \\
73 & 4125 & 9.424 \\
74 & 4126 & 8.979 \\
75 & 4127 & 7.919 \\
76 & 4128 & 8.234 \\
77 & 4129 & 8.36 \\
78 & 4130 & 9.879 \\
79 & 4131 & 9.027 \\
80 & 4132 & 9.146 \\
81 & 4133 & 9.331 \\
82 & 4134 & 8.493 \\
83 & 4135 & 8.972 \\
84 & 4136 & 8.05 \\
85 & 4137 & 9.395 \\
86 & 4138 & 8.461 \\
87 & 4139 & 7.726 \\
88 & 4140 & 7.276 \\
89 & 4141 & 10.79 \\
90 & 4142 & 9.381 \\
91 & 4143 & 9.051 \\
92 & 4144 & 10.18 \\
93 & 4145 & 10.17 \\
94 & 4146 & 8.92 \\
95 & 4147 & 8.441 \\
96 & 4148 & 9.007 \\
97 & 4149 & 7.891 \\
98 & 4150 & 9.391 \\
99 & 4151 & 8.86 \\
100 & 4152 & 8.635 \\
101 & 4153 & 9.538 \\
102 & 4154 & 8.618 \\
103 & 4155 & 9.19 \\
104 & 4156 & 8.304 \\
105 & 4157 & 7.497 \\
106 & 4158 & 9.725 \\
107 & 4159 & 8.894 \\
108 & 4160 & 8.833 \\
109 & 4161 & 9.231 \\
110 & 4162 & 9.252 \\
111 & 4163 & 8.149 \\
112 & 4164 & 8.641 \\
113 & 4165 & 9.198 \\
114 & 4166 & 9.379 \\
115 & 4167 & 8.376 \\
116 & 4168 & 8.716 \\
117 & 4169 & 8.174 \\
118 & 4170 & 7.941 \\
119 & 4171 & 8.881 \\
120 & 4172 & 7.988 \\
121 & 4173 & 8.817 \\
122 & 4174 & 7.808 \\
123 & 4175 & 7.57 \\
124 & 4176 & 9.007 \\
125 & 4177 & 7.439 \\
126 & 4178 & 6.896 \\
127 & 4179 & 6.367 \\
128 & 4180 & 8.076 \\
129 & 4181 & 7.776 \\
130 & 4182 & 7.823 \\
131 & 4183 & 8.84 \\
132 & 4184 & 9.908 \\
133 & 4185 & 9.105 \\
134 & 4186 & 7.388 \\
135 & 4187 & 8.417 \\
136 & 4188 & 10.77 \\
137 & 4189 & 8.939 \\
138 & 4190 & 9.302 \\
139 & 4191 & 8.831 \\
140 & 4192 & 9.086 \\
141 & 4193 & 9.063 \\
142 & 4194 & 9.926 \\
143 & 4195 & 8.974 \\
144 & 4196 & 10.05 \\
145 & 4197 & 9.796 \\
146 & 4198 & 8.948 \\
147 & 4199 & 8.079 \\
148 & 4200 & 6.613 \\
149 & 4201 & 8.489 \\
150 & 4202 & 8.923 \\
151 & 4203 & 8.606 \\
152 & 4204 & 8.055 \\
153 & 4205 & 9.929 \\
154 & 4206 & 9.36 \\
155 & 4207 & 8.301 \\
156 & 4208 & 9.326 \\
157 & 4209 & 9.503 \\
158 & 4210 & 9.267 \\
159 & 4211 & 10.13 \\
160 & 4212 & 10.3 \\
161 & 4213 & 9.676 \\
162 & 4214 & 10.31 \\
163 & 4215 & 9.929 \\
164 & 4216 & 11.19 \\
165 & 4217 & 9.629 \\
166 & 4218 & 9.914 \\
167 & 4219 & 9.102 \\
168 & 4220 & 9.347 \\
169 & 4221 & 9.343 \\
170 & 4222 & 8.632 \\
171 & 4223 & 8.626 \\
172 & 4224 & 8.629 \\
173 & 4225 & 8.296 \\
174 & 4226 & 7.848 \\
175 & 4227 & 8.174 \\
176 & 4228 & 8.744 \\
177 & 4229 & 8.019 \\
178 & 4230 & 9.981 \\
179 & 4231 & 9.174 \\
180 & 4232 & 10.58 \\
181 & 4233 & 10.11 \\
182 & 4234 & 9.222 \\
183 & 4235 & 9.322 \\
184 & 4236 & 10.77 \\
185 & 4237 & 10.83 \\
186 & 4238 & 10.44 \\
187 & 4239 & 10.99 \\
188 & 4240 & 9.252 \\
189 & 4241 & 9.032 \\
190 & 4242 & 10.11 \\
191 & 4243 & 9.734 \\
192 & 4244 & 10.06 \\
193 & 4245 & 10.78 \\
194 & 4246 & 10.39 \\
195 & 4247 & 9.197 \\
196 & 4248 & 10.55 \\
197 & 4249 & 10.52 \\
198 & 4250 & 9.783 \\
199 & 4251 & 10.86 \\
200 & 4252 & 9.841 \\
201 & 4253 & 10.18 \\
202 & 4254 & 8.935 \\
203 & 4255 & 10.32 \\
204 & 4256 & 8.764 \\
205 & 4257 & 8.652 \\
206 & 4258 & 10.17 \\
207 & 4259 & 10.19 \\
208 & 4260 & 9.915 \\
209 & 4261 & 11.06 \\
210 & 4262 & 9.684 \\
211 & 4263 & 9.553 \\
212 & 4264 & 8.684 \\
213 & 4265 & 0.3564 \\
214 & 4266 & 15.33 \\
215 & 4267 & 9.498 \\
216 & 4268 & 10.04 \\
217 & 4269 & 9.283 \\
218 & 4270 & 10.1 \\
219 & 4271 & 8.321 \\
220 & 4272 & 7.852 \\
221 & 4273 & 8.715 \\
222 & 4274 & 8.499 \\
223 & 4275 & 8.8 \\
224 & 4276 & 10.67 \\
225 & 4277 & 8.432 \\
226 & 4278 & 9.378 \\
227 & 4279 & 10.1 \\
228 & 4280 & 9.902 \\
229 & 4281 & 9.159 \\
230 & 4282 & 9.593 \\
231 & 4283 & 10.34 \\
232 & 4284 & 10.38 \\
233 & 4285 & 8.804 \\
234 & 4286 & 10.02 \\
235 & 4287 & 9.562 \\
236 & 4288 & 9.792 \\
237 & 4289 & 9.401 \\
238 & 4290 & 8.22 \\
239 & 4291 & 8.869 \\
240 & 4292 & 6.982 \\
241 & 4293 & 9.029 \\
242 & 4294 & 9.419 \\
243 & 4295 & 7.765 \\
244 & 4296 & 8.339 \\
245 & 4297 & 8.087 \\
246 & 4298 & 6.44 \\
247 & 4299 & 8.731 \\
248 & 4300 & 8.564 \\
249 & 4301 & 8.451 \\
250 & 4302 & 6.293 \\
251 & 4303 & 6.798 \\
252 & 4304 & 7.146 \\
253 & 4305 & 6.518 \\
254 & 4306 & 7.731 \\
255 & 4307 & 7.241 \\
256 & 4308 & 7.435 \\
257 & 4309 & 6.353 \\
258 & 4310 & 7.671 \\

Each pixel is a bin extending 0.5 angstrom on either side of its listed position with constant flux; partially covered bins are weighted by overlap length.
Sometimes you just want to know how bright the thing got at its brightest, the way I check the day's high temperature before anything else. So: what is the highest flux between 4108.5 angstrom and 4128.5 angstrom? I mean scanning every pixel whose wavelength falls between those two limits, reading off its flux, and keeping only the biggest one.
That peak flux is 10.08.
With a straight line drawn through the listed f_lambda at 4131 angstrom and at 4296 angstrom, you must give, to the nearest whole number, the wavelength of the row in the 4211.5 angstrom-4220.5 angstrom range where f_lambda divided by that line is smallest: 4219 angstrom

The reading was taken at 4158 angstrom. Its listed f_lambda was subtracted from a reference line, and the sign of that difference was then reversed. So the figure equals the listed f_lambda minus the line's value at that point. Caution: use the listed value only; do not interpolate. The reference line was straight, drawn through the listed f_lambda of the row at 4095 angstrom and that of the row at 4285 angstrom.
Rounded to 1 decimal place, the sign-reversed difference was 1.1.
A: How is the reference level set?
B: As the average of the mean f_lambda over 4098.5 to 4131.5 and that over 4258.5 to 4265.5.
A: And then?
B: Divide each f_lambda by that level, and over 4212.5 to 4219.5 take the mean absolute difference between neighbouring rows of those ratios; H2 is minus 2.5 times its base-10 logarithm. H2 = 2.5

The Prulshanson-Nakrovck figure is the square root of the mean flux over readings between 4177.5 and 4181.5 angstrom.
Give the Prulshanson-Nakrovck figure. 2.70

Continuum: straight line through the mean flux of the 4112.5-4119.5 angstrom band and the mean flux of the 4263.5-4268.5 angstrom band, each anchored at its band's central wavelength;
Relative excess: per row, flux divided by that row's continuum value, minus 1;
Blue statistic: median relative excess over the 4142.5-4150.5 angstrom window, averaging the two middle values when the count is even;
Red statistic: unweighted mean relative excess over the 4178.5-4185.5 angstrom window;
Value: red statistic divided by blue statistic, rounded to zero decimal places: 27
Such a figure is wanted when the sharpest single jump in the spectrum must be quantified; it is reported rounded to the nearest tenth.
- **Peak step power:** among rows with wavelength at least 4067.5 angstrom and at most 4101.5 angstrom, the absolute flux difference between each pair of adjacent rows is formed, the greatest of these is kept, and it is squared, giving 3.3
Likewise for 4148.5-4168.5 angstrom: 5.0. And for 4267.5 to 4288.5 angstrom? 5.0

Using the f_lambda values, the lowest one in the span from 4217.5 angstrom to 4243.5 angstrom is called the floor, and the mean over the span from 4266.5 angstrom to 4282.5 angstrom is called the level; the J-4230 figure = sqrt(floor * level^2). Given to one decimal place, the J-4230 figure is 26.0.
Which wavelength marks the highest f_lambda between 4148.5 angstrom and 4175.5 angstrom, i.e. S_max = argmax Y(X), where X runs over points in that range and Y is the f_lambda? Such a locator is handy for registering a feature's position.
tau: 4158 angstrom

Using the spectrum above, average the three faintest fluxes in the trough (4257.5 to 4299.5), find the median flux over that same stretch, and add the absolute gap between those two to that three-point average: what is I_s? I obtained 9.4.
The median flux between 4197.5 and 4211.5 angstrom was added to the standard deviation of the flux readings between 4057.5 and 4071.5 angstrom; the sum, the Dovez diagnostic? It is 10.0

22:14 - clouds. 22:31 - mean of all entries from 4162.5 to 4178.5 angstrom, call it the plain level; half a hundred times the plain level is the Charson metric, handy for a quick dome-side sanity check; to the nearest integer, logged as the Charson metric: 416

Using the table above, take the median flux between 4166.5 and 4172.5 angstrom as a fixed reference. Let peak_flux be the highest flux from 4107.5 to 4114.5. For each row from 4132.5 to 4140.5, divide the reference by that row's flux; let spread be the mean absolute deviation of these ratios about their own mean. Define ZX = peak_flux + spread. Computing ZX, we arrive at 9.9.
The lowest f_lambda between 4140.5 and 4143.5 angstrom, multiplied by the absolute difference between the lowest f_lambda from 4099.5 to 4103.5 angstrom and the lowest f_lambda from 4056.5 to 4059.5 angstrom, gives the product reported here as 24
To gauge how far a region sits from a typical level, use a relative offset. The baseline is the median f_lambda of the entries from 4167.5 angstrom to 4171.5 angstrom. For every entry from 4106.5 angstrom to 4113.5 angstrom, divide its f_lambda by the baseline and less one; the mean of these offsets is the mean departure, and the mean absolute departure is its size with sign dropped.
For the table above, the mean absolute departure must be 0.060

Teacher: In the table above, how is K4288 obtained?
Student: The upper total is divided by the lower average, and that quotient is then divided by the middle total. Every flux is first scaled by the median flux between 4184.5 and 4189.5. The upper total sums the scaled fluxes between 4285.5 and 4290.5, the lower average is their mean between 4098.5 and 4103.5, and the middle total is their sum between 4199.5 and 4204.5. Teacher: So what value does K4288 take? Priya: 1.42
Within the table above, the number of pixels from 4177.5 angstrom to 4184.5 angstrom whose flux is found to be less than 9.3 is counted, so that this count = 6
